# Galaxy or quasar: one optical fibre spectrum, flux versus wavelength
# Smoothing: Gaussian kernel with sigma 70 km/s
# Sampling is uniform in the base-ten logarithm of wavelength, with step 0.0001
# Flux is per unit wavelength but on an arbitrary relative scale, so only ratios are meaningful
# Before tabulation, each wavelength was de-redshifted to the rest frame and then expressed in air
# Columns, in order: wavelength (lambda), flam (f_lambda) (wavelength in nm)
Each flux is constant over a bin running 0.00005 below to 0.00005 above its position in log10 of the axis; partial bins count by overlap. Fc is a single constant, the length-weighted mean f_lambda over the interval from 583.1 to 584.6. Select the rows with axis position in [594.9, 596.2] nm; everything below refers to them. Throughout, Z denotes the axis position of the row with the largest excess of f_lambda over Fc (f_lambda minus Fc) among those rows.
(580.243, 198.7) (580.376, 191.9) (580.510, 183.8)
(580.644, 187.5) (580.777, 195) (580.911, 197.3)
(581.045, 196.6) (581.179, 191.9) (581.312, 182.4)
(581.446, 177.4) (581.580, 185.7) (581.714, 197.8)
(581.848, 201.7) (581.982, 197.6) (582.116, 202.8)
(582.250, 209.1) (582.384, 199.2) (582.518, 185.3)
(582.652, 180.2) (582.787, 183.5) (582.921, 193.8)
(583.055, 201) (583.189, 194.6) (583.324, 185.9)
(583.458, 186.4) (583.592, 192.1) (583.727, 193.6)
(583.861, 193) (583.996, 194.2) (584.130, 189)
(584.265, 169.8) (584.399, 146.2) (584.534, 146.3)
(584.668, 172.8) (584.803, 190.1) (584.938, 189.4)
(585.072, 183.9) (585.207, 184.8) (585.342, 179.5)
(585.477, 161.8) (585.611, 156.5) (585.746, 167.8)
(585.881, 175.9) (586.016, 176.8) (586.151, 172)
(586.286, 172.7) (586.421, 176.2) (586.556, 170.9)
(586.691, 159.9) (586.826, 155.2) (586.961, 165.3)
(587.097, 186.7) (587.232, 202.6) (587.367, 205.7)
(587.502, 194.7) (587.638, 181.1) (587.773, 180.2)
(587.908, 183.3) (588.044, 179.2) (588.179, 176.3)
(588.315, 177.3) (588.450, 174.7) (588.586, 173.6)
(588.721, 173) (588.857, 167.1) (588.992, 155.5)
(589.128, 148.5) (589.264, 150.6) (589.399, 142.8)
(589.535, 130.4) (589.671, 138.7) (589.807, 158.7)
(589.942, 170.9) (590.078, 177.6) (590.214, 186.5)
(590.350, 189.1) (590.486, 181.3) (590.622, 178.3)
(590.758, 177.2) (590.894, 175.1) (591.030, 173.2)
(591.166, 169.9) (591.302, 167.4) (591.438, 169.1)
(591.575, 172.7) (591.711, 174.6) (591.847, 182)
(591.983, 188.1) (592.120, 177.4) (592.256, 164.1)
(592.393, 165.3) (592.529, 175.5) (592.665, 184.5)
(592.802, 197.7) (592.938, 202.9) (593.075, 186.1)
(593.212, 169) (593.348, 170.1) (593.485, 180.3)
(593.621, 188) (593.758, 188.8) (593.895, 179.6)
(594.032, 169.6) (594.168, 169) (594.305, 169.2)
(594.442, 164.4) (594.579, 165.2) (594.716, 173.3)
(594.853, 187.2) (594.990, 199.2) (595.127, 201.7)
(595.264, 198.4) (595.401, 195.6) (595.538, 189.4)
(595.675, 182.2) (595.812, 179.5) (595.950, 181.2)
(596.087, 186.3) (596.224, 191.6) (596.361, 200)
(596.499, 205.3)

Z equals 595.127 nm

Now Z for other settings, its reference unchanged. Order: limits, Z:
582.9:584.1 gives 583.055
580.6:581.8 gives 581.714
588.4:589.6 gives 588.450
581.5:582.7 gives 582.250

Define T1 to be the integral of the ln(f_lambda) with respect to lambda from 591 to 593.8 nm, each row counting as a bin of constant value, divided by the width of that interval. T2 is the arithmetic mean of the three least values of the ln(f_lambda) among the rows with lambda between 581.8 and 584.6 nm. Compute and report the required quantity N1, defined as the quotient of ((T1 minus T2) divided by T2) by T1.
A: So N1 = 0.006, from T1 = 5.18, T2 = 5.04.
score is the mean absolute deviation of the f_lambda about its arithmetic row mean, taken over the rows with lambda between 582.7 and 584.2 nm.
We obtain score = 3.9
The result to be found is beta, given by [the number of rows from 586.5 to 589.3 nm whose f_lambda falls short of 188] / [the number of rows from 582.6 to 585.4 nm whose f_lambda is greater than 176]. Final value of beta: 1.06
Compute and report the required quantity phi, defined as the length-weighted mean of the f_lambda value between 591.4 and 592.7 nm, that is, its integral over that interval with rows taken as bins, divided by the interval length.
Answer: 175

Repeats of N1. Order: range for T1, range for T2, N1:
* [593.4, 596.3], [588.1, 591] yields 0.011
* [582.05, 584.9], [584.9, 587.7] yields 0.006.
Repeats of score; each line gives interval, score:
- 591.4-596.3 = 9.5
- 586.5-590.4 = 14.3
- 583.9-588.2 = 11.1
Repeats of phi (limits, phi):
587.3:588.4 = 185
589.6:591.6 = 172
